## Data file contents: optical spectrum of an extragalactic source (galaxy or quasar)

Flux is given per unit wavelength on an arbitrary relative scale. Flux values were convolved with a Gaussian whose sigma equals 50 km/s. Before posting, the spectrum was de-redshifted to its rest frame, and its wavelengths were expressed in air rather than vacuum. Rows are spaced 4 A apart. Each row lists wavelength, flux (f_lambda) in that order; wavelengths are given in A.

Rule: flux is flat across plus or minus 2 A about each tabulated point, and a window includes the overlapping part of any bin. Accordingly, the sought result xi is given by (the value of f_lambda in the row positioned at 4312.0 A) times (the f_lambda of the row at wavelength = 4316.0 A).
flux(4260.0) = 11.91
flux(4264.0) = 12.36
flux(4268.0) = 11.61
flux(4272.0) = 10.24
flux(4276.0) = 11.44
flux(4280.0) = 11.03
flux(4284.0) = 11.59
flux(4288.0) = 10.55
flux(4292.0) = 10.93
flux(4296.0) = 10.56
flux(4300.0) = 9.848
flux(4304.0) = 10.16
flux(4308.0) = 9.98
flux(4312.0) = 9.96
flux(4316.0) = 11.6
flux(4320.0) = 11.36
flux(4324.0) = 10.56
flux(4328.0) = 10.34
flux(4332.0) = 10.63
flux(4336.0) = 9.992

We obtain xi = 116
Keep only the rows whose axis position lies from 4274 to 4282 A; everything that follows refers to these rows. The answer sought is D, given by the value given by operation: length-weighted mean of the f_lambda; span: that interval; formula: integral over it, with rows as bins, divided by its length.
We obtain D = 11.2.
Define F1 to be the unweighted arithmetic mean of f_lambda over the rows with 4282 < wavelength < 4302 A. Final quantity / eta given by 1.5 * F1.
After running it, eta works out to 16.0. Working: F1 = 10.7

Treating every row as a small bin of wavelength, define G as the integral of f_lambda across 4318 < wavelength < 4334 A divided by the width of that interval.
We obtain 10.7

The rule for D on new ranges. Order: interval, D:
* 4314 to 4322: 11.5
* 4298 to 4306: 10.0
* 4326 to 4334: 10.5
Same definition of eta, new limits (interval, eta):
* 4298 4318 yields 15.5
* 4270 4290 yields 16.5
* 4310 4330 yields 16.1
